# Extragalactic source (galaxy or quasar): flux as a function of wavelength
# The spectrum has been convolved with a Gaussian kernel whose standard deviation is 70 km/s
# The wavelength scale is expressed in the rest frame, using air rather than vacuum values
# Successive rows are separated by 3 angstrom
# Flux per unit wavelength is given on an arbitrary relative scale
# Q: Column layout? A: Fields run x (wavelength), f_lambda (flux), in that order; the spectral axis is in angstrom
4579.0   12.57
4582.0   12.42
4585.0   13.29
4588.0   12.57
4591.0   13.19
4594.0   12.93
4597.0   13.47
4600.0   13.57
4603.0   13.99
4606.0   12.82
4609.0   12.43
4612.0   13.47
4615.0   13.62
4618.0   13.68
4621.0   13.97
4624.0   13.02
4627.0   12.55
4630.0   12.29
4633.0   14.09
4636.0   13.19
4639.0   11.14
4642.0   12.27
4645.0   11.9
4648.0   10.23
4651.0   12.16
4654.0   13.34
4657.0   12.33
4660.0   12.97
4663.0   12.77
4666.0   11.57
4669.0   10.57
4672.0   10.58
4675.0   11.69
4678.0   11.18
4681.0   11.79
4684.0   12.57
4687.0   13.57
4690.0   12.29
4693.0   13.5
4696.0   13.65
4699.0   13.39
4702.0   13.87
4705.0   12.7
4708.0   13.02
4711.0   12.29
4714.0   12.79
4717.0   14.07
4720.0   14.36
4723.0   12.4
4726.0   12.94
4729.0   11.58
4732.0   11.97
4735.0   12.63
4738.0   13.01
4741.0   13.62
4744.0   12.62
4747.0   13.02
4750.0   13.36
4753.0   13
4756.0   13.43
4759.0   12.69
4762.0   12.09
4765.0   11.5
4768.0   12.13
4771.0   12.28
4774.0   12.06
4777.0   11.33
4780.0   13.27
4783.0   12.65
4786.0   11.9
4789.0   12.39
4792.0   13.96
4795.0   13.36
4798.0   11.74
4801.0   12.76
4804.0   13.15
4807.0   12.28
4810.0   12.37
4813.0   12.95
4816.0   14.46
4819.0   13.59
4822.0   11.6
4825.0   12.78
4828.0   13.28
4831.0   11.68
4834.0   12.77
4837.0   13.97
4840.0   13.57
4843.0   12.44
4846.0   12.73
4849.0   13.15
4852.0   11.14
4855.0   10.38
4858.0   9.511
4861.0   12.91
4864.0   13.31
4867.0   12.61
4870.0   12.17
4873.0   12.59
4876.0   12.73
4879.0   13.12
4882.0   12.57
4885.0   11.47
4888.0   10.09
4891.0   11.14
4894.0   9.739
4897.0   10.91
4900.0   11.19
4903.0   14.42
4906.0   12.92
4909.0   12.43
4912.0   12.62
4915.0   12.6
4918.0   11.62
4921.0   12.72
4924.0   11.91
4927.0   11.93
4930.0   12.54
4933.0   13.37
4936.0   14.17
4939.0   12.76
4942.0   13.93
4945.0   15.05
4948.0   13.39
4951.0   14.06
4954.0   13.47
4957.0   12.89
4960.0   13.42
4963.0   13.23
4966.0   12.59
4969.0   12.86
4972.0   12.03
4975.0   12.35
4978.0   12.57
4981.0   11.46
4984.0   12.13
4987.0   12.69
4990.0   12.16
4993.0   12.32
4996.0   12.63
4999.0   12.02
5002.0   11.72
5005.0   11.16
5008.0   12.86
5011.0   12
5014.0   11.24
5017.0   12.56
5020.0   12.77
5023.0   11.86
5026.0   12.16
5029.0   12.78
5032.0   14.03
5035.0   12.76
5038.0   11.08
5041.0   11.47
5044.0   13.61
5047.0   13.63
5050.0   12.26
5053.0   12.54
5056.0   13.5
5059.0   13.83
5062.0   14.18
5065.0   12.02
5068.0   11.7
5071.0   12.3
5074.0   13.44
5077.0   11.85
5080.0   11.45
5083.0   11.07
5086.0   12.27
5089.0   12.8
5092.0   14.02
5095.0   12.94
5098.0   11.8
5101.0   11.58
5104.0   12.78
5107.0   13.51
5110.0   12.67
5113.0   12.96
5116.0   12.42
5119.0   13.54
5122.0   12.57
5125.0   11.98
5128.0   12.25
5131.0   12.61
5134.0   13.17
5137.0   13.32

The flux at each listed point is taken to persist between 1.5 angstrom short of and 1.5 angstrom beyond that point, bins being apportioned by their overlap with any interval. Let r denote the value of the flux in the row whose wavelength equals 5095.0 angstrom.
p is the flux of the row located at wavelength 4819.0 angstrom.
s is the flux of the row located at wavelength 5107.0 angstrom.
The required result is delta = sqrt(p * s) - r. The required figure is 0.61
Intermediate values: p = 13.59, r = 12.94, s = 13.51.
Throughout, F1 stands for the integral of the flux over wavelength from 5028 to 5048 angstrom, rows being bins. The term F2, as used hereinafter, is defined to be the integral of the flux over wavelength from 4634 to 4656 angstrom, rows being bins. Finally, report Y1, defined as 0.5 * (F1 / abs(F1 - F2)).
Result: 12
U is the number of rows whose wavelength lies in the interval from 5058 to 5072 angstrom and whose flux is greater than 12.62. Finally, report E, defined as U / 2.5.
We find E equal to 0.8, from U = 2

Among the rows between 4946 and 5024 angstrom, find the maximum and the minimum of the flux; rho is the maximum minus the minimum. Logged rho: 2.9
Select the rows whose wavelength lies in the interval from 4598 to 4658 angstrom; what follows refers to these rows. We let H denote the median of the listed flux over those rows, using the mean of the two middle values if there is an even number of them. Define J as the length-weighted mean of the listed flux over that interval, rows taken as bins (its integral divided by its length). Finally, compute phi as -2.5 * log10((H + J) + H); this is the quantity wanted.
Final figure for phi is -3.97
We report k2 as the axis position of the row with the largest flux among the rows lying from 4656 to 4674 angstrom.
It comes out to 4660.0 angstrom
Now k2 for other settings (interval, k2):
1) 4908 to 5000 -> 4945.0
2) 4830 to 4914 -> 4903.0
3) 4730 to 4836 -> 4816.0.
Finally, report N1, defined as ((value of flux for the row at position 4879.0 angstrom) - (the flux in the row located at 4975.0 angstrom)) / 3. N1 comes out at 0.26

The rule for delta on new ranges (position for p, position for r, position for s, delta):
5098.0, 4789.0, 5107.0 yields 0.24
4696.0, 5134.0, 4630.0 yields -0.22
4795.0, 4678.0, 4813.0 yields 1.97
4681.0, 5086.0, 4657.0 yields -0.21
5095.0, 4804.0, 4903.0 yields 0.51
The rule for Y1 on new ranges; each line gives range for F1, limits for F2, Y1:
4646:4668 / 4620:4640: 15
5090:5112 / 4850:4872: 6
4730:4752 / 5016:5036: 5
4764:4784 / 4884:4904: 6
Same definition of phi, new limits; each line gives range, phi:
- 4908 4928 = -3.92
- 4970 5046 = -3.91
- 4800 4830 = -3.97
